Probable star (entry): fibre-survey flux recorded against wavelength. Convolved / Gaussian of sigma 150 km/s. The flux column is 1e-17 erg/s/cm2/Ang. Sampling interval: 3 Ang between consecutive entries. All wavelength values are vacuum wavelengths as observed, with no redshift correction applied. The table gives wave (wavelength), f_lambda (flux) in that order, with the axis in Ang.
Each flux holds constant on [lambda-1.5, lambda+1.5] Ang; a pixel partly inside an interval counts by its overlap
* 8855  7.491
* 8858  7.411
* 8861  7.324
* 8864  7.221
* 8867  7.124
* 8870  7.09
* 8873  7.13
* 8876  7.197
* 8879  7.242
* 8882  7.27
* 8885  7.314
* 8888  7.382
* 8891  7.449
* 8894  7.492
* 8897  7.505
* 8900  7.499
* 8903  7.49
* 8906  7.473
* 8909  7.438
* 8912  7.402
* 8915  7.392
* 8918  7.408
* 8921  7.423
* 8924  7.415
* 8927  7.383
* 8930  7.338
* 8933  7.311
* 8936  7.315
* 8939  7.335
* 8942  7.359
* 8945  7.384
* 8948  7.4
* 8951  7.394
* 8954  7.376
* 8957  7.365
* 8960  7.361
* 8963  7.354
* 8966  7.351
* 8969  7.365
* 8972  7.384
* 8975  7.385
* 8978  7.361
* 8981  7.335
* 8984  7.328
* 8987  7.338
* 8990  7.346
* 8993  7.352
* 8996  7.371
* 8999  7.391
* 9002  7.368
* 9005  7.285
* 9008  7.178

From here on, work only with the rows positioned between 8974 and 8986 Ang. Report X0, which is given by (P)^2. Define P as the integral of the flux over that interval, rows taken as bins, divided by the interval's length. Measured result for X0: 54.0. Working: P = 7.35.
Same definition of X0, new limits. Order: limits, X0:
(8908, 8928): 54.9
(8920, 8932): 54.5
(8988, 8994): 54.0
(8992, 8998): 54.2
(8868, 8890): 52.3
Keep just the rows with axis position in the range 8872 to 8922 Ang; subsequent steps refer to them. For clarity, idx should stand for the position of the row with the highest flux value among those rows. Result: 8897 Ang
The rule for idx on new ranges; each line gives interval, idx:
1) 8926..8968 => 8948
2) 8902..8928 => 8903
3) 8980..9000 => 8999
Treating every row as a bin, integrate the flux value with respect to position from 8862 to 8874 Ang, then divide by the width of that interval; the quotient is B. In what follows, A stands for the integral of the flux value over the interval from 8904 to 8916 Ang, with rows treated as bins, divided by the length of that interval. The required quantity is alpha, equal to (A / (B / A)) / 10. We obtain 0.772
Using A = 7.43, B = 7.15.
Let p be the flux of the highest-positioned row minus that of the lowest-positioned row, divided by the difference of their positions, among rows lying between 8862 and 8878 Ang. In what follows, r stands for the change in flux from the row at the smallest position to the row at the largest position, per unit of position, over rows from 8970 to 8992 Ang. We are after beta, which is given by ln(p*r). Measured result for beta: -12.4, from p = -0.0020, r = -0.0021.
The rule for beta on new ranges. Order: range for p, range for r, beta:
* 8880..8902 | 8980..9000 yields -10.1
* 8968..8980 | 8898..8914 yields -12.5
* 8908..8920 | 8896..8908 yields -11.3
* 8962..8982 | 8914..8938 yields -12.5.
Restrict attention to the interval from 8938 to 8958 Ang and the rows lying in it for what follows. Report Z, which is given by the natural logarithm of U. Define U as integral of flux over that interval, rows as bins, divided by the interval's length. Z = 1.998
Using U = 7.37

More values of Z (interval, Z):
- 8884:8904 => 2.008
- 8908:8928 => 2.003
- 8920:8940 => 1.996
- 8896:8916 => 2.009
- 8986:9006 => 1.995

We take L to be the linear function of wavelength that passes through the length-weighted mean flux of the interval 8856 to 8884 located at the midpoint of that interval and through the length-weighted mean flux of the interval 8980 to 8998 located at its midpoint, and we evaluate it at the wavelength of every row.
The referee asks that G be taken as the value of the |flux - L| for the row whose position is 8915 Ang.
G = 0.12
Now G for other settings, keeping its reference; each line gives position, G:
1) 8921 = 0.14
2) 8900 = 0.24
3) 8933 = 0.02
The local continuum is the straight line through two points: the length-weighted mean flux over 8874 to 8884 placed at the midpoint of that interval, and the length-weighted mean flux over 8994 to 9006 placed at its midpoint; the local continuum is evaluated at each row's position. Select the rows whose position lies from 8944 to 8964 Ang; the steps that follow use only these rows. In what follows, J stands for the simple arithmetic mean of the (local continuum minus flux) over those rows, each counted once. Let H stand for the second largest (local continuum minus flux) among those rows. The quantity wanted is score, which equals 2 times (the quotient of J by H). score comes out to 2.95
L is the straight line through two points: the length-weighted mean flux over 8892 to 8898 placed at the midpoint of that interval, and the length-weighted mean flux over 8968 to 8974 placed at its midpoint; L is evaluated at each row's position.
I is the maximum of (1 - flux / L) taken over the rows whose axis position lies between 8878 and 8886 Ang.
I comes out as 0.0368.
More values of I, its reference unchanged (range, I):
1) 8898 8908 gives 0.0005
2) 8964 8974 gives 0.0045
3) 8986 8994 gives 0.0018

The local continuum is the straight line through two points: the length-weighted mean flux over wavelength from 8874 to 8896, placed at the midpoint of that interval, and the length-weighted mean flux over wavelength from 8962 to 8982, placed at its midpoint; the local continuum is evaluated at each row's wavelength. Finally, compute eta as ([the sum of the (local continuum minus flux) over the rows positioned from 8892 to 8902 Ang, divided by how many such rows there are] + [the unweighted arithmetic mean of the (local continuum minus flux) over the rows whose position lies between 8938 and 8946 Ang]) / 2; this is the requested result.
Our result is -0.08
